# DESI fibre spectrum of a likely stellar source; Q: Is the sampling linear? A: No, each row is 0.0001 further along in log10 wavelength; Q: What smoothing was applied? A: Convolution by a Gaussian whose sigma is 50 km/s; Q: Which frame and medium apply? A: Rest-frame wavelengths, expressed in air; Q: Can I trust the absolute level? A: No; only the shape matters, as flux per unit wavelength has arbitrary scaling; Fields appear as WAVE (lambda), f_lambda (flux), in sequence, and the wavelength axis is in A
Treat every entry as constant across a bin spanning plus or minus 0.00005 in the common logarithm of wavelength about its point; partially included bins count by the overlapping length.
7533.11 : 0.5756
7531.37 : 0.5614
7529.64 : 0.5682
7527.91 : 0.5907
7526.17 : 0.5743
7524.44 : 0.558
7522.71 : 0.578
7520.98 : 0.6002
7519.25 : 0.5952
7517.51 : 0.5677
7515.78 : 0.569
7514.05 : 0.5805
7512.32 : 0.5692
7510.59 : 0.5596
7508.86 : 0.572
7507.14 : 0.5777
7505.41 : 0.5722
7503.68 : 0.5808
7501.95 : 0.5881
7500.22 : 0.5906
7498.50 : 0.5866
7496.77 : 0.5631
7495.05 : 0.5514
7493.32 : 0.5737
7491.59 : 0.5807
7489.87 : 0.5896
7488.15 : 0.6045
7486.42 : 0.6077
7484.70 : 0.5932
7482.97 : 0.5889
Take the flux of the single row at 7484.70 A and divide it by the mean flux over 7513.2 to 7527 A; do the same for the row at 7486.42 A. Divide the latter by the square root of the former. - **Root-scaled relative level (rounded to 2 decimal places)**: 1.04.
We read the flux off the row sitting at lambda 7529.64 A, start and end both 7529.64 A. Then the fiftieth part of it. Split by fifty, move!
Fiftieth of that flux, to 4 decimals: 0.0114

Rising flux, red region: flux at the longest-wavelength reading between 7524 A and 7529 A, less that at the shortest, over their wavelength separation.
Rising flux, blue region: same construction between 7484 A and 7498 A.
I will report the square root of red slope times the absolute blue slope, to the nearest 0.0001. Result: 0.0048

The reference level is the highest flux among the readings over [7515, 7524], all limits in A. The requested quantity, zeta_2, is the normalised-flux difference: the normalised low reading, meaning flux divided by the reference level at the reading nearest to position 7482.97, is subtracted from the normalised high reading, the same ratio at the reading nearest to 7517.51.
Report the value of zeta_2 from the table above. -0.035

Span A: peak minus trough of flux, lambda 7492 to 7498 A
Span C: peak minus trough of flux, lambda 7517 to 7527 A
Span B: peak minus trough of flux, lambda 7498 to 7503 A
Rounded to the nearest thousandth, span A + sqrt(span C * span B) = 0.035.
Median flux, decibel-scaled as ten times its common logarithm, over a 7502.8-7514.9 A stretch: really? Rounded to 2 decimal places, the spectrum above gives -2.42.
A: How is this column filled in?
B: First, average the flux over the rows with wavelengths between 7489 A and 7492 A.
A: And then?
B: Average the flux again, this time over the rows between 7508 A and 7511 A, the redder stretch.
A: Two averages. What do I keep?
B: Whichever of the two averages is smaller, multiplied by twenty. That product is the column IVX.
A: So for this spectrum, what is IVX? 11.3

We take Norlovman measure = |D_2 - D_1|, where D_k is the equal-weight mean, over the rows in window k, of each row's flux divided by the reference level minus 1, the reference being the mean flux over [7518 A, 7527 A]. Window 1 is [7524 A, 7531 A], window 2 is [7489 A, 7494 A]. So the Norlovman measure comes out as 0.015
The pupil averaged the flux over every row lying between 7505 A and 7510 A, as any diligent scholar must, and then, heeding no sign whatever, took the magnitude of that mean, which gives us 0.574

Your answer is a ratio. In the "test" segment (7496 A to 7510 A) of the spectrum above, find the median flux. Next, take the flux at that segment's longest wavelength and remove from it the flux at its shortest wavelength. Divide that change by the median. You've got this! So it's 0.02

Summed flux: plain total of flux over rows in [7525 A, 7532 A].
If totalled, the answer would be 2.29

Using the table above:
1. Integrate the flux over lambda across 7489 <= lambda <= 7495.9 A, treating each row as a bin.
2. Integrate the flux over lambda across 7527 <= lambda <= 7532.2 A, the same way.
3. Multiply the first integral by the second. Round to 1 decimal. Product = 11.8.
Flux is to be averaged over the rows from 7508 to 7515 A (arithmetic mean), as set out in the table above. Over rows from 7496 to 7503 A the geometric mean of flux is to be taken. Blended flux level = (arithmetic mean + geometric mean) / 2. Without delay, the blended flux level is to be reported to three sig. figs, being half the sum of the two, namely 0.576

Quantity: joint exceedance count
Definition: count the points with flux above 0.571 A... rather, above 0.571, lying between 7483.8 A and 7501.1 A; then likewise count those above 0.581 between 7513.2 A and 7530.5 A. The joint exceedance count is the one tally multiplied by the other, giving 24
